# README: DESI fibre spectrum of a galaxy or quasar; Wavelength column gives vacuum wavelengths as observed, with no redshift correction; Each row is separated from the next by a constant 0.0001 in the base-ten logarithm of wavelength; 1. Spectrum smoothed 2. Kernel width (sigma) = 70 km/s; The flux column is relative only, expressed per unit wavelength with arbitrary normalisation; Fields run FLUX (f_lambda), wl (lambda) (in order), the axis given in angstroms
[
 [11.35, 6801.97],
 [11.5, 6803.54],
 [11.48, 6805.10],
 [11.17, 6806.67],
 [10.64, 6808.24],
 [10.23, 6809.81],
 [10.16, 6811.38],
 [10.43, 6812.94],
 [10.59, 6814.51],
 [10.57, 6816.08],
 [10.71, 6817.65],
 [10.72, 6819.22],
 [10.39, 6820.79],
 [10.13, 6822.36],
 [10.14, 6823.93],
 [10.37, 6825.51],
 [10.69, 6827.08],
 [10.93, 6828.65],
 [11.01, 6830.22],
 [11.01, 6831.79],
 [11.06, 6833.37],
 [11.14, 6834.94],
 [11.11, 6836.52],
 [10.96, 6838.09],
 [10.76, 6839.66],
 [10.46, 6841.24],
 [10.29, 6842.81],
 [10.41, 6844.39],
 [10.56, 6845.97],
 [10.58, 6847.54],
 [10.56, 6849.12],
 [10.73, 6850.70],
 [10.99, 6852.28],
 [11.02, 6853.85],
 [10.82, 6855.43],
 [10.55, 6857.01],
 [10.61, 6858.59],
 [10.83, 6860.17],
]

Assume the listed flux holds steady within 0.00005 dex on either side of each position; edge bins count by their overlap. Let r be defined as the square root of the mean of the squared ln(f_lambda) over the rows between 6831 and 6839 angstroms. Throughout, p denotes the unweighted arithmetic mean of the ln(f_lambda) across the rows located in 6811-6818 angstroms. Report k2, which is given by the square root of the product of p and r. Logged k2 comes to 2.38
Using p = 2.35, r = 2.40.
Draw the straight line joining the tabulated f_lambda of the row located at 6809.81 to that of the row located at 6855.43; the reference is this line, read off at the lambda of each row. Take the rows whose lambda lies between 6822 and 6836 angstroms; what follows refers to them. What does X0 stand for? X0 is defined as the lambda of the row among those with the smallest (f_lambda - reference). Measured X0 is 6823.93 angstroms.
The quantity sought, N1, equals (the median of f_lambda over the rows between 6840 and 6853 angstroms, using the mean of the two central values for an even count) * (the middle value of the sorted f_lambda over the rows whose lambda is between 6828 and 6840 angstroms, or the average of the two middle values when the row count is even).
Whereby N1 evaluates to 116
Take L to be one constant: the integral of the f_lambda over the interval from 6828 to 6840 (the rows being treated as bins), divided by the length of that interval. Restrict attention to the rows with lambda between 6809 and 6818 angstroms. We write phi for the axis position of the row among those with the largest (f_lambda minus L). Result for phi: 6817.65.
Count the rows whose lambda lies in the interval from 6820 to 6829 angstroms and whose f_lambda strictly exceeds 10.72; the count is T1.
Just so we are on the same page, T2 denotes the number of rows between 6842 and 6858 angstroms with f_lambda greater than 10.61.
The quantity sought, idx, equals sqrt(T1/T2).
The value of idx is 0.5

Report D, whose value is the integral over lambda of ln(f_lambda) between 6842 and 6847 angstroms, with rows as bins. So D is 11.7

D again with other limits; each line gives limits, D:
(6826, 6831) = 11.9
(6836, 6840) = 9.6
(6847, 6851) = 9.4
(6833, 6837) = 9.6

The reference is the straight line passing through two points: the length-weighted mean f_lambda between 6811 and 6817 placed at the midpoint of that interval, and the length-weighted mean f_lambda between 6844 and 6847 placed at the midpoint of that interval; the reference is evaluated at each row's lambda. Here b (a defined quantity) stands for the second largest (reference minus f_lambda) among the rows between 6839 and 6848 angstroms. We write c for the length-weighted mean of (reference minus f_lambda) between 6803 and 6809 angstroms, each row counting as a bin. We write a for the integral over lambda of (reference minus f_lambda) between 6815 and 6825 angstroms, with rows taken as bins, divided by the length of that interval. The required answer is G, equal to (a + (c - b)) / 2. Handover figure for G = -0.39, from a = 0.04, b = 0.1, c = -0.7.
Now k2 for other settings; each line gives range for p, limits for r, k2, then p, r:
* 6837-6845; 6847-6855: 2.37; 2.36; 2.38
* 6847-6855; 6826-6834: 2.38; 2.38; 2.39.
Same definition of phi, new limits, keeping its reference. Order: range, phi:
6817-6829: 6828.65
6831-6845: 6834.94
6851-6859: 6853.85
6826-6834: 6833.37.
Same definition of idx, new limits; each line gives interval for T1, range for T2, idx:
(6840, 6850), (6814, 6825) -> 0.0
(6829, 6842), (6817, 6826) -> 1.9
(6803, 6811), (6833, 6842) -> 0.8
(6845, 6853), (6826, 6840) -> 0.5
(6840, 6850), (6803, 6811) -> 0.0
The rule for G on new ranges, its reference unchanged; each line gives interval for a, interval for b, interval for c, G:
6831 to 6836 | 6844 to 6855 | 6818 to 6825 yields -0.21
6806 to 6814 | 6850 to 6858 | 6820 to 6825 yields 0.21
